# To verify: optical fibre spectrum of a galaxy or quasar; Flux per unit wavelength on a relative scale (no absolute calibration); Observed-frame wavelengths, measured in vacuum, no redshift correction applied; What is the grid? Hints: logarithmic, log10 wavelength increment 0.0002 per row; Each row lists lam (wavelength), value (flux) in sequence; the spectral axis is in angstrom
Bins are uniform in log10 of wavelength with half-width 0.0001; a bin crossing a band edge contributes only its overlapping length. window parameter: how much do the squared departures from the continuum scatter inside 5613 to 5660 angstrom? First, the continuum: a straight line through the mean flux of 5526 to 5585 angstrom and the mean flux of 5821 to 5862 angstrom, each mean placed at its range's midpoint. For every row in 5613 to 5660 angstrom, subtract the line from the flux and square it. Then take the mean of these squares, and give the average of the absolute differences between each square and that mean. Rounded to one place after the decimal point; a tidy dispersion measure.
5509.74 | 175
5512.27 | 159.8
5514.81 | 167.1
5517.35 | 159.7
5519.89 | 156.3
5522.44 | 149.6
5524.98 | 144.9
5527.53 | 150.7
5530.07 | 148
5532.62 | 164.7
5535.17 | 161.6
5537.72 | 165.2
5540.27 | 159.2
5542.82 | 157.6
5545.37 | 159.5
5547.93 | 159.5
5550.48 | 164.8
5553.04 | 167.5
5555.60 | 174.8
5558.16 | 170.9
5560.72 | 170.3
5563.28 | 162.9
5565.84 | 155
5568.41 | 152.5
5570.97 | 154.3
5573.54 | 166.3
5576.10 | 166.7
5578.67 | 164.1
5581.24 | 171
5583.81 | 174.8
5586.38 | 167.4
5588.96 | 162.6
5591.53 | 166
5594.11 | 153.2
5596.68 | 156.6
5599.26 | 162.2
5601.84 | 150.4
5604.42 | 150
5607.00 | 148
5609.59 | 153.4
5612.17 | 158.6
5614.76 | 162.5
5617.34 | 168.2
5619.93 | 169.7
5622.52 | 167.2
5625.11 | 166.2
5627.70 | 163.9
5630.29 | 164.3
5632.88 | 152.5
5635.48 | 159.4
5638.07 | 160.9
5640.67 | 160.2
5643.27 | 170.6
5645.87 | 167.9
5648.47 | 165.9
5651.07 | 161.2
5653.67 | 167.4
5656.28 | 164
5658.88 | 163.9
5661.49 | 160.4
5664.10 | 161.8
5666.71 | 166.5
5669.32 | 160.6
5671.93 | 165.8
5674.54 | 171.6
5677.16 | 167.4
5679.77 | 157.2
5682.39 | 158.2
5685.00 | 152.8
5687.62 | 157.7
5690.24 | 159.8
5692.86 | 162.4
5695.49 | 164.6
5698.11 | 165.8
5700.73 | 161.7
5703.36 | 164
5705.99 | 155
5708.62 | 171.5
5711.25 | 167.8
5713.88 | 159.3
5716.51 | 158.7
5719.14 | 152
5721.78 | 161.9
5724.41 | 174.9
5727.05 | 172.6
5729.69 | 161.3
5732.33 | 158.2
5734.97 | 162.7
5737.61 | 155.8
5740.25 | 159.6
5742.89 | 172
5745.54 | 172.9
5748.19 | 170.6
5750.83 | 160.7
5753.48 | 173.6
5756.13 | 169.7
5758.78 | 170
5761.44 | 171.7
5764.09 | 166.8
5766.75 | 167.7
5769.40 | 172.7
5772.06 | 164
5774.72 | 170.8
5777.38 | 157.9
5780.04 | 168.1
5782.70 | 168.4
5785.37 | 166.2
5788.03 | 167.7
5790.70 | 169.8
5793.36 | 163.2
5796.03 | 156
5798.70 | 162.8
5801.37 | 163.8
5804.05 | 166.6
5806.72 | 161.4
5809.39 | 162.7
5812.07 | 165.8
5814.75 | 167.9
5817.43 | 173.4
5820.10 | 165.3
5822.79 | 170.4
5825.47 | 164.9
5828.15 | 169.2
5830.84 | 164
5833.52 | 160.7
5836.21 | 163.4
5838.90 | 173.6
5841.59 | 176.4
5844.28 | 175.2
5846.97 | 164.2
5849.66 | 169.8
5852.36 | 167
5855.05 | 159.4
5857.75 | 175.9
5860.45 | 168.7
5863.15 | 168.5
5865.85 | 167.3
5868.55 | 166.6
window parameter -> 17.6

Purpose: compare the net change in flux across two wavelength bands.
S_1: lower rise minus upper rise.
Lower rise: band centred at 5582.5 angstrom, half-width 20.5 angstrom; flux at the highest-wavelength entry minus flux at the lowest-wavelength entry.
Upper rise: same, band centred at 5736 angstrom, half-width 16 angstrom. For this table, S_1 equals -11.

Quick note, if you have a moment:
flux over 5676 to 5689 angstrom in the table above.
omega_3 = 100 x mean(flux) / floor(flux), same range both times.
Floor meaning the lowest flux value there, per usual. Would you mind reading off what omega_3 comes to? 104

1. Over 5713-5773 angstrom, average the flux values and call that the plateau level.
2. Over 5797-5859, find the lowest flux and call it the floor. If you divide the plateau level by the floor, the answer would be 1.04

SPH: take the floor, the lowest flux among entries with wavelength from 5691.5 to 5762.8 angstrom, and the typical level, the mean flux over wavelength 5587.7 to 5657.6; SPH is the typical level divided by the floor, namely 1.06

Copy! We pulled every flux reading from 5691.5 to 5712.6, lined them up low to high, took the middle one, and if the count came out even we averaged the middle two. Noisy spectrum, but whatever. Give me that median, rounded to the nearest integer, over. 164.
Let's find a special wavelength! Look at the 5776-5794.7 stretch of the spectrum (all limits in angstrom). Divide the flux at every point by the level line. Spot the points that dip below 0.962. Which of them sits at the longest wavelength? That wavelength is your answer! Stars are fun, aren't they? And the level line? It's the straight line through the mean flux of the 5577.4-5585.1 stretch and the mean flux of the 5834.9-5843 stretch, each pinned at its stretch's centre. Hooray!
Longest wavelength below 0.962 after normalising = 5793.36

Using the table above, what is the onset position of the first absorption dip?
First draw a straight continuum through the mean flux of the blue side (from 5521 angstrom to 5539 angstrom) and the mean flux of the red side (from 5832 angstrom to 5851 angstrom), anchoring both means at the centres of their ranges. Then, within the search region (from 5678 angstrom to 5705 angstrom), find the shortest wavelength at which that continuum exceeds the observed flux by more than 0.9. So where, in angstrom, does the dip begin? 5679.77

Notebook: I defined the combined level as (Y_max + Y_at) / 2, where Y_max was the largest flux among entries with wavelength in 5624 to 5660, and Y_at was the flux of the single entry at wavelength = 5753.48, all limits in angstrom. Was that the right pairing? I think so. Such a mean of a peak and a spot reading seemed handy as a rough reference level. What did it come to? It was 172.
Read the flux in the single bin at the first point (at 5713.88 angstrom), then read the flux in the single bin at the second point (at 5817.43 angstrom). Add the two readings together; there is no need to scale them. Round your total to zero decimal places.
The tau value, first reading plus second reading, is 333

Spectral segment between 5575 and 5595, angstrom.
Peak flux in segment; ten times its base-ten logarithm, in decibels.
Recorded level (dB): 22.4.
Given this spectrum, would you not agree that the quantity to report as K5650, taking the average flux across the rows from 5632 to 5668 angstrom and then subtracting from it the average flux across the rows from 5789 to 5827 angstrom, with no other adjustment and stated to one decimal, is -2.2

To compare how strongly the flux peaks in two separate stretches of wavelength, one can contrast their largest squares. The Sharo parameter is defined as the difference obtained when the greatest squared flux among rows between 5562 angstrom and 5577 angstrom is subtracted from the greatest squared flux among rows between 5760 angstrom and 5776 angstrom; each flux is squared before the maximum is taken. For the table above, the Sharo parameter 2036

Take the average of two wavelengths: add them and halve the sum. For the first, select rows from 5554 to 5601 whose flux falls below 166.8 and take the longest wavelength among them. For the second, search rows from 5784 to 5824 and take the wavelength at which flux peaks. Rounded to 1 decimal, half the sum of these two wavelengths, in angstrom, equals 5708.3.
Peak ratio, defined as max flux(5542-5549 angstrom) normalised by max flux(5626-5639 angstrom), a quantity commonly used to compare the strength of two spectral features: 0.97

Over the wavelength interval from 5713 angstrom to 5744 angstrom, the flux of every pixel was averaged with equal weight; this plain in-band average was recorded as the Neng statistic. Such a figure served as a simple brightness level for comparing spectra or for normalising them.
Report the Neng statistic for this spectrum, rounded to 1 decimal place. 162.4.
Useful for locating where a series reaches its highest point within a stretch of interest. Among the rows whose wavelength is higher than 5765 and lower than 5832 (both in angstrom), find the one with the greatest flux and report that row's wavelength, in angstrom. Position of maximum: 5817.43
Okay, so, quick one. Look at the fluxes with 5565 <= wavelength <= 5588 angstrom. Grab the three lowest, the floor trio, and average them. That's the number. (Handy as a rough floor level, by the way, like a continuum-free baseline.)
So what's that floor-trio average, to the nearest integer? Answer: 154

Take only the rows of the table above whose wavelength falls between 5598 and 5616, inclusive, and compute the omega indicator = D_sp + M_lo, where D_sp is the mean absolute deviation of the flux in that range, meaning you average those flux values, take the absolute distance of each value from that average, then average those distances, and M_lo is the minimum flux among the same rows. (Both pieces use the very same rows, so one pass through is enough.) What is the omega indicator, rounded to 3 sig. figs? 153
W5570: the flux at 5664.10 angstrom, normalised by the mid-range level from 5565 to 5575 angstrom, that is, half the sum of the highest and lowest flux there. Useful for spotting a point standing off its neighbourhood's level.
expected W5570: 1.02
